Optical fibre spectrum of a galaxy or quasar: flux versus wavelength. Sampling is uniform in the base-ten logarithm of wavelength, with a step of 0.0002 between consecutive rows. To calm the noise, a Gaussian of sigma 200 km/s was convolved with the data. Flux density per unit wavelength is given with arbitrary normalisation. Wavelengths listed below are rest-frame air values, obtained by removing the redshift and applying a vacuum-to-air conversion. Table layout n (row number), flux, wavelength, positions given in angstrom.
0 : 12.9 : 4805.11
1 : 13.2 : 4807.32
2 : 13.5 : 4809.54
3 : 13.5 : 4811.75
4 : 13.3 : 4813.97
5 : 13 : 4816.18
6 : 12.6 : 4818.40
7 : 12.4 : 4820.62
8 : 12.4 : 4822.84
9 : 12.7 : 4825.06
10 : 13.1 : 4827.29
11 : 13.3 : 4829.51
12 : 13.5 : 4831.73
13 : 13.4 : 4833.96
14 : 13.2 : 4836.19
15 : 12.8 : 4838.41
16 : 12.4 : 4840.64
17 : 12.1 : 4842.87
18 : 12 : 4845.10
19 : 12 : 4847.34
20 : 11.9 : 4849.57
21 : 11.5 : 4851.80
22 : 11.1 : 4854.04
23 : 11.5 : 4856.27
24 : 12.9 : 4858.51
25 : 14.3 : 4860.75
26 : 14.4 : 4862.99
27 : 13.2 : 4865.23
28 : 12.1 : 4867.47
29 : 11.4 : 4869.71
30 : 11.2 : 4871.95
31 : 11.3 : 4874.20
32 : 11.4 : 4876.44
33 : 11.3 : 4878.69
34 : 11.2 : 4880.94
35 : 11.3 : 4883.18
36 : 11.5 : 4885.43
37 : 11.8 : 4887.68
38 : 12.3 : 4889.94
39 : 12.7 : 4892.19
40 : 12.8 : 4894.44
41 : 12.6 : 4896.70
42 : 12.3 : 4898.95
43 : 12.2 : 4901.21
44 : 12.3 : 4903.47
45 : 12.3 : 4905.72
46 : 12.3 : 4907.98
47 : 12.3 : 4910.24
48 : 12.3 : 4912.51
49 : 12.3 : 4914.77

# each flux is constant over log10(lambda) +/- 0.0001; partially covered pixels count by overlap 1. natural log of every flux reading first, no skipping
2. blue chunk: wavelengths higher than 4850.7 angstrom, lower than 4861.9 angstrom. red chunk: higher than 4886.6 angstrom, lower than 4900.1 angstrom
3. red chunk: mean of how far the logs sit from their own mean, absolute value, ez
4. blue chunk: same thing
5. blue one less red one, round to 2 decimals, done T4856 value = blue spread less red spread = 0.06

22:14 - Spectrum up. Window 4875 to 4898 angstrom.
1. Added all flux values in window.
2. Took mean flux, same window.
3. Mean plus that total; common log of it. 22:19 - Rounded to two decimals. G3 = 2.12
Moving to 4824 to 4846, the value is 2.15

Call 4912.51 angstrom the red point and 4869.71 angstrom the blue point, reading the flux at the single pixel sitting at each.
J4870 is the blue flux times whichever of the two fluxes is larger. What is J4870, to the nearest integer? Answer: 140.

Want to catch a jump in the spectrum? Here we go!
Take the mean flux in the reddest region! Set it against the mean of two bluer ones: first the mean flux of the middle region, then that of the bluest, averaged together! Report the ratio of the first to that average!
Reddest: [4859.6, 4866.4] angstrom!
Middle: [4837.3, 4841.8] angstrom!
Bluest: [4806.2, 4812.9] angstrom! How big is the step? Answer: 1.07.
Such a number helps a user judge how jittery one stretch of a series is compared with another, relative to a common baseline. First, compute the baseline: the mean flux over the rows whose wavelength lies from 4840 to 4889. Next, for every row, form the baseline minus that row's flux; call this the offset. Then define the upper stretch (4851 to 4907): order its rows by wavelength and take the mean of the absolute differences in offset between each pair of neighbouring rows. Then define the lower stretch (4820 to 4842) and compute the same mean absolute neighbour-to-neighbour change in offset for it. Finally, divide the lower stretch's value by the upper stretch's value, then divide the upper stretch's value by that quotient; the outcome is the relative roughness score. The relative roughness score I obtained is 0.65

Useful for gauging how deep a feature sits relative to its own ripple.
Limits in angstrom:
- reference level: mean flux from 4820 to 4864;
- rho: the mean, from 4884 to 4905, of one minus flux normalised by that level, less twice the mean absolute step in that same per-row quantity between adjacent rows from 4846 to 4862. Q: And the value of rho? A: -0.08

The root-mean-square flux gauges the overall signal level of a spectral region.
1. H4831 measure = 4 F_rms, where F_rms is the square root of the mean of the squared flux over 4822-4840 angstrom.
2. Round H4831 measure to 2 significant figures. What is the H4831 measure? 52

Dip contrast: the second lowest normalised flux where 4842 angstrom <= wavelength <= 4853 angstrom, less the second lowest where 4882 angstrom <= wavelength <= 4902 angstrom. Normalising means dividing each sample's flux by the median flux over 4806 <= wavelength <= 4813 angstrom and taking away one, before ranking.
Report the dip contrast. 0.030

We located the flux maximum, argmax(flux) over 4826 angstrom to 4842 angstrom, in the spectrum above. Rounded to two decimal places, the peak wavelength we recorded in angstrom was 4831.73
